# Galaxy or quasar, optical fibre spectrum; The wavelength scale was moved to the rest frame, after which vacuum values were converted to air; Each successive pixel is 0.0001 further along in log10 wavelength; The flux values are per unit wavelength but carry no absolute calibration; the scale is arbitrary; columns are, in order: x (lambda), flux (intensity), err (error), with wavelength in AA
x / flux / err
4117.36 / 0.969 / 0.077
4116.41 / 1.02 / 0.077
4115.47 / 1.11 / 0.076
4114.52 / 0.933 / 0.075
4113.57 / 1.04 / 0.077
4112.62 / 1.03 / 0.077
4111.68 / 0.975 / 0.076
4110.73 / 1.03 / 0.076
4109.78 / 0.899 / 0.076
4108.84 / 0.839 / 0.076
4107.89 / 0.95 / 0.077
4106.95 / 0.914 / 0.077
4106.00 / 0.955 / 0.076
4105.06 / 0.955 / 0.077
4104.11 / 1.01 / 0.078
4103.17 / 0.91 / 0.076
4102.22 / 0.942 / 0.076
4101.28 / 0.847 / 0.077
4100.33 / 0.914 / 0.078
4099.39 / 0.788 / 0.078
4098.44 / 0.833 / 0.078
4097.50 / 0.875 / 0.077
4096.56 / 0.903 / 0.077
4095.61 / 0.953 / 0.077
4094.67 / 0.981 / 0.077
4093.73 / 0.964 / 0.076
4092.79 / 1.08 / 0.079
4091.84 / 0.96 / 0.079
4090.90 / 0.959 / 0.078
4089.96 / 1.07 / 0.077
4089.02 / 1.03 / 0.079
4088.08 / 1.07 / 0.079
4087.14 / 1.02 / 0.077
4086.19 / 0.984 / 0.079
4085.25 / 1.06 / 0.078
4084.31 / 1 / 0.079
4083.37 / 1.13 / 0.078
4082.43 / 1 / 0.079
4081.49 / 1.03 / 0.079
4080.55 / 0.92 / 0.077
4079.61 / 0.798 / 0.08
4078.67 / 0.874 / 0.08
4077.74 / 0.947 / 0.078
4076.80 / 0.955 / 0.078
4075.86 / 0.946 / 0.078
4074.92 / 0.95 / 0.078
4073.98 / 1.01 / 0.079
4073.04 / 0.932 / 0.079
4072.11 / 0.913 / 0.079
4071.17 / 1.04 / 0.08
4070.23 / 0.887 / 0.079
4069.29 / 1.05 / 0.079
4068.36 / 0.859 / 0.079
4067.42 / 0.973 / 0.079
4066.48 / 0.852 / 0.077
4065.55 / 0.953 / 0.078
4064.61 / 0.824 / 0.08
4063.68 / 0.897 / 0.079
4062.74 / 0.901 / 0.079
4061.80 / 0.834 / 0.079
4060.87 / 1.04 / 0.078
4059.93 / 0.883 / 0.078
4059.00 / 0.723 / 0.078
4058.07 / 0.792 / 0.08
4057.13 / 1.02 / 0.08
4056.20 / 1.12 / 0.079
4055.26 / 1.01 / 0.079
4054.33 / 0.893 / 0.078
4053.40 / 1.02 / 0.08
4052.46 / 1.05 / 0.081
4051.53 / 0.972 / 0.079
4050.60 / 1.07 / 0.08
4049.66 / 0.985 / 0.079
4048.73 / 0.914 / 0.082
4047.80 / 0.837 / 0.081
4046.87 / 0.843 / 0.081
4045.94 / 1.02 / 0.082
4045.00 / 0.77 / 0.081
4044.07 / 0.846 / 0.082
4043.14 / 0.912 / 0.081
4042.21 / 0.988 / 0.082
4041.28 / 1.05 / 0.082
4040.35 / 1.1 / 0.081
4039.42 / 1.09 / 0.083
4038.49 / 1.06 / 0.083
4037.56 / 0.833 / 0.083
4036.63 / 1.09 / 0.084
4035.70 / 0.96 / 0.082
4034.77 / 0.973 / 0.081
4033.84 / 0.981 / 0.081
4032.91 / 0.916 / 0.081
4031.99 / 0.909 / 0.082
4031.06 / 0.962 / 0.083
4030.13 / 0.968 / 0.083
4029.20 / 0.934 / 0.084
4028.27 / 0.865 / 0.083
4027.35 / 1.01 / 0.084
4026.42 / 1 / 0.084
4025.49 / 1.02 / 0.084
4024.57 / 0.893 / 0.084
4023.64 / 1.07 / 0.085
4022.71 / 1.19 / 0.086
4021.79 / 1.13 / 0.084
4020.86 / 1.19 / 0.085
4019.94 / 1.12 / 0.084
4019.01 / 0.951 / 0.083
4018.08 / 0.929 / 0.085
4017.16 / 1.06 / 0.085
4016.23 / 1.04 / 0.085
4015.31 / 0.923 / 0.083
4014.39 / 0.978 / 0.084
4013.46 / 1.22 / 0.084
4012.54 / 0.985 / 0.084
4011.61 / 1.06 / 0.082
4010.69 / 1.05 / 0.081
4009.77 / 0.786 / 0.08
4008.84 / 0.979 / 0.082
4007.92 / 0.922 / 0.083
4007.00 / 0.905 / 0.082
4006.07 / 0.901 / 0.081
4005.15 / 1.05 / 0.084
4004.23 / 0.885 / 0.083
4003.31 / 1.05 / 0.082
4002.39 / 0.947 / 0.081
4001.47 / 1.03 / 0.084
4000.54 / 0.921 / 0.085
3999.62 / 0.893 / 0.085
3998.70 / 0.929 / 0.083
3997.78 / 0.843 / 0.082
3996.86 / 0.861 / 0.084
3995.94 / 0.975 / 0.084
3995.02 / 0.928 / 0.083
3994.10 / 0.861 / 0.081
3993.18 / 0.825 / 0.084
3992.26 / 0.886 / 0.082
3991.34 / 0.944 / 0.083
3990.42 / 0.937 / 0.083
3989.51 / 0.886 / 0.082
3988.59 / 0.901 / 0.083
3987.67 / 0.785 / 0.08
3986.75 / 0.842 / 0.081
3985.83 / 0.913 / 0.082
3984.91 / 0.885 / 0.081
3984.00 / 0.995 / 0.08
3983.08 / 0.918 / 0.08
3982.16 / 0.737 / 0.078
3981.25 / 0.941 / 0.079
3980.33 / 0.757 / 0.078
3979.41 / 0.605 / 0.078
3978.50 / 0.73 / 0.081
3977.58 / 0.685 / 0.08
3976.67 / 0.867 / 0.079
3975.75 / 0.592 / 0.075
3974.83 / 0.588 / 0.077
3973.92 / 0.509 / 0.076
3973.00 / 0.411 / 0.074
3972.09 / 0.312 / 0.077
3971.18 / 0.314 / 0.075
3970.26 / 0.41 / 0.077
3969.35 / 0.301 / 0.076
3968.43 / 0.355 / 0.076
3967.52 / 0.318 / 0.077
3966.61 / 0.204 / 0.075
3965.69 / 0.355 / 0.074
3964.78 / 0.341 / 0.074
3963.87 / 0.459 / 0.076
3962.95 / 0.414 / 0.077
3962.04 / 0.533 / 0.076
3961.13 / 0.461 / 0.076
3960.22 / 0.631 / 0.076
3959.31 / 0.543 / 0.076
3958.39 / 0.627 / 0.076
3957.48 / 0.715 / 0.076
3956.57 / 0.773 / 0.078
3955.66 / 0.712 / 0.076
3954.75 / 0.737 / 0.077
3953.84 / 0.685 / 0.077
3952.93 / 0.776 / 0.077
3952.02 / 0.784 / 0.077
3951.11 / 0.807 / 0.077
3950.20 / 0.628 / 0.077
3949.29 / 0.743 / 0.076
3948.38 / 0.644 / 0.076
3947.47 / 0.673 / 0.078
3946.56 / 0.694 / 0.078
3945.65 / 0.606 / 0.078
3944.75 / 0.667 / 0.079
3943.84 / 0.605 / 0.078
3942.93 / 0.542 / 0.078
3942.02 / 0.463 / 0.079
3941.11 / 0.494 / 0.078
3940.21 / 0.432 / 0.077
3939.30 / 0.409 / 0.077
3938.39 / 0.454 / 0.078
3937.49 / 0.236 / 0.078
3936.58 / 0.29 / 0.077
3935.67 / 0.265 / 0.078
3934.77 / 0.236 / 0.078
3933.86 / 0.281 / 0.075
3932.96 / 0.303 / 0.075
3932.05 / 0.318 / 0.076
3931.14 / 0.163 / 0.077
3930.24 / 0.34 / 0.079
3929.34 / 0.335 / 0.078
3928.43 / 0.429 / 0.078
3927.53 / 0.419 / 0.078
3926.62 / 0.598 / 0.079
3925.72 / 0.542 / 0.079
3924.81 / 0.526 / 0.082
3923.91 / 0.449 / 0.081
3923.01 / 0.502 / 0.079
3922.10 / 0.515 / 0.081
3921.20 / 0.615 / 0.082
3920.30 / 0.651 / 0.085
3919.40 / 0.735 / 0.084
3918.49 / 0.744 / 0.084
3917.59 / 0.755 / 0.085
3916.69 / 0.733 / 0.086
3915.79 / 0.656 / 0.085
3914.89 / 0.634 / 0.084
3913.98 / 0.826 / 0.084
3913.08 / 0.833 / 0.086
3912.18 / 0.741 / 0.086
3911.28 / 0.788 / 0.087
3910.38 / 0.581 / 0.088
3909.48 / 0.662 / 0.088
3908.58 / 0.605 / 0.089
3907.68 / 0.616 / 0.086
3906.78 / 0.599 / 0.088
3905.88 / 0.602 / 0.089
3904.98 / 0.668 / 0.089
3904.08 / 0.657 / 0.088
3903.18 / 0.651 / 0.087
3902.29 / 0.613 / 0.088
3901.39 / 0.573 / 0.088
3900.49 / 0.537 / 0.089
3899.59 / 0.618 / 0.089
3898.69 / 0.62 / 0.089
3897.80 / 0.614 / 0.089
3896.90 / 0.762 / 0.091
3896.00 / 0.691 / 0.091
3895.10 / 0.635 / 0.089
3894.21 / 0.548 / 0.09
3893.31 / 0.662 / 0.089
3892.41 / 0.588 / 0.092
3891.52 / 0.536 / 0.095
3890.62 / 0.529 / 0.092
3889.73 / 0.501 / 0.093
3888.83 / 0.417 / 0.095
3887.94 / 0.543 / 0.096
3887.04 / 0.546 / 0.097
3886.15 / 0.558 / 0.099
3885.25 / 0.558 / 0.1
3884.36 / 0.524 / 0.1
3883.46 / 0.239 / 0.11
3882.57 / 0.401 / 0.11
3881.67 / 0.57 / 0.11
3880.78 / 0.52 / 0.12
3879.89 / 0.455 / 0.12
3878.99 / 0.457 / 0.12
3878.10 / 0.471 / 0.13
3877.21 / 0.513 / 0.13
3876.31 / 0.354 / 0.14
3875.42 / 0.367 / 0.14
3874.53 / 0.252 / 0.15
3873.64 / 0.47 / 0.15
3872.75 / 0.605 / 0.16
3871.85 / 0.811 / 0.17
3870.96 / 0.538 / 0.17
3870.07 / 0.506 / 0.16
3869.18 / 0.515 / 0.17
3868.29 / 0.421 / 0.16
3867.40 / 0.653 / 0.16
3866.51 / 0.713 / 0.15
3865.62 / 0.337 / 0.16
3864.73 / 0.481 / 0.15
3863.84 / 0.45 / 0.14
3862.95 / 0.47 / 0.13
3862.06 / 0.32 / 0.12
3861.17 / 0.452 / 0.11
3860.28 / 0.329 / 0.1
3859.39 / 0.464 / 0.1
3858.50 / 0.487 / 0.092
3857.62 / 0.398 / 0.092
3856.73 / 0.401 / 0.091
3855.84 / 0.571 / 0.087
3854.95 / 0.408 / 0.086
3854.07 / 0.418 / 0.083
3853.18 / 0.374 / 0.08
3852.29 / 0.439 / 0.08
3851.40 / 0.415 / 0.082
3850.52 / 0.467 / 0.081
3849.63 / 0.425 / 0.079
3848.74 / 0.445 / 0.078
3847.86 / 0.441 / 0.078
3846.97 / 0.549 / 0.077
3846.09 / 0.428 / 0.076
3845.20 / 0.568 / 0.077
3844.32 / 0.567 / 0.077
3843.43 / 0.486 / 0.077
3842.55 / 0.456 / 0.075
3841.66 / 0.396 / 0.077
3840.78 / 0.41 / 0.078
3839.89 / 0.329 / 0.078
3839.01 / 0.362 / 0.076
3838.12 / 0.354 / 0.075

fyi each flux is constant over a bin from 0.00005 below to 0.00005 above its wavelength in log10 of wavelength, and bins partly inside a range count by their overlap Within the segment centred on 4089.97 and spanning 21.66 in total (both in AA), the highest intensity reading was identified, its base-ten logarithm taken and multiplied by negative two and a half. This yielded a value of -0.1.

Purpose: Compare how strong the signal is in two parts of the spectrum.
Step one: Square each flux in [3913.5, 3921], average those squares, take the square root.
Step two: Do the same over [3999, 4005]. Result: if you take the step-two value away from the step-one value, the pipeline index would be -0.24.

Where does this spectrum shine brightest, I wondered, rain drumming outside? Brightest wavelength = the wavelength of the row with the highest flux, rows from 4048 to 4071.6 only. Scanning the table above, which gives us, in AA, 4056.20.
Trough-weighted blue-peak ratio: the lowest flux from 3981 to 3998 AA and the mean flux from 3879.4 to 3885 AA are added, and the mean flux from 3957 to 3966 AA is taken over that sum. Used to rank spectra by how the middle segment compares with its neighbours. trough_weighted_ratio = 0.43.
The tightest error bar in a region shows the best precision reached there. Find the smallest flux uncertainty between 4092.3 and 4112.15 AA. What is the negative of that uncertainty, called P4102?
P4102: -0.0760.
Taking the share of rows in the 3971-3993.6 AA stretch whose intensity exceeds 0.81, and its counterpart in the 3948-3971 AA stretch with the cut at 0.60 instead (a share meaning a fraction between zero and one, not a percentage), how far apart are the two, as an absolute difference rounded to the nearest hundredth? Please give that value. 0.00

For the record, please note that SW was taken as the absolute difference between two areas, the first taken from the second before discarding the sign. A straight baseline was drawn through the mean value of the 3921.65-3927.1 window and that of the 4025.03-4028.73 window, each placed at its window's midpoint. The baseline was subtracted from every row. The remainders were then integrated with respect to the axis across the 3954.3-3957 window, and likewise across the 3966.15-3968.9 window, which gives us 1.4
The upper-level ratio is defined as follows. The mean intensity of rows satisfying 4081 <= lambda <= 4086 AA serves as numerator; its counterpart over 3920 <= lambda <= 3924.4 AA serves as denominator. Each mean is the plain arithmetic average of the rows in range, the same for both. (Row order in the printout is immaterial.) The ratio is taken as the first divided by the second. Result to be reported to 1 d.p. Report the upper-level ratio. 1.9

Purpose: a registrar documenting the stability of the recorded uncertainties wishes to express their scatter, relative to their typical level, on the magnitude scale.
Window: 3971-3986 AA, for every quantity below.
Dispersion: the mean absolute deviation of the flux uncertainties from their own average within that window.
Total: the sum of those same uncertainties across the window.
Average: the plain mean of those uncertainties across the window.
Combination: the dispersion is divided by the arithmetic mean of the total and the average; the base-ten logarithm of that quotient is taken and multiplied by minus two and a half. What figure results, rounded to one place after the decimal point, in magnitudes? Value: 6.4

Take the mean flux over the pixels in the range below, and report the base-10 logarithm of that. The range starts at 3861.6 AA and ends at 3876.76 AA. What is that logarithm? -0.31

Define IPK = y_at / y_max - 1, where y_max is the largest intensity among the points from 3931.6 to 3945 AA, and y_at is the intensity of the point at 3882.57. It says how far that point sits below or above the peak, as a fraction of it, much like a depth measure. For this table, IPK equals -0.4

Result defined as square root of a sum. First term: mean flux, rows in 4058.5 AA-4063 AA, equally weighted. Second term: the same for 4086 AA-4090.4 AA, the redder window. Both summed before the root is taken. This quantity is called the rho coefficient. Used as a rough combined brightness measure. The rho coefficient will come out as 1.38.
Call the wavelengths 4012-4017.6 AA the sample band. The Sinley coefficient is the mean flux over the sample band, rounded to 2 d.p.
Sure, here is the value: 1.03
